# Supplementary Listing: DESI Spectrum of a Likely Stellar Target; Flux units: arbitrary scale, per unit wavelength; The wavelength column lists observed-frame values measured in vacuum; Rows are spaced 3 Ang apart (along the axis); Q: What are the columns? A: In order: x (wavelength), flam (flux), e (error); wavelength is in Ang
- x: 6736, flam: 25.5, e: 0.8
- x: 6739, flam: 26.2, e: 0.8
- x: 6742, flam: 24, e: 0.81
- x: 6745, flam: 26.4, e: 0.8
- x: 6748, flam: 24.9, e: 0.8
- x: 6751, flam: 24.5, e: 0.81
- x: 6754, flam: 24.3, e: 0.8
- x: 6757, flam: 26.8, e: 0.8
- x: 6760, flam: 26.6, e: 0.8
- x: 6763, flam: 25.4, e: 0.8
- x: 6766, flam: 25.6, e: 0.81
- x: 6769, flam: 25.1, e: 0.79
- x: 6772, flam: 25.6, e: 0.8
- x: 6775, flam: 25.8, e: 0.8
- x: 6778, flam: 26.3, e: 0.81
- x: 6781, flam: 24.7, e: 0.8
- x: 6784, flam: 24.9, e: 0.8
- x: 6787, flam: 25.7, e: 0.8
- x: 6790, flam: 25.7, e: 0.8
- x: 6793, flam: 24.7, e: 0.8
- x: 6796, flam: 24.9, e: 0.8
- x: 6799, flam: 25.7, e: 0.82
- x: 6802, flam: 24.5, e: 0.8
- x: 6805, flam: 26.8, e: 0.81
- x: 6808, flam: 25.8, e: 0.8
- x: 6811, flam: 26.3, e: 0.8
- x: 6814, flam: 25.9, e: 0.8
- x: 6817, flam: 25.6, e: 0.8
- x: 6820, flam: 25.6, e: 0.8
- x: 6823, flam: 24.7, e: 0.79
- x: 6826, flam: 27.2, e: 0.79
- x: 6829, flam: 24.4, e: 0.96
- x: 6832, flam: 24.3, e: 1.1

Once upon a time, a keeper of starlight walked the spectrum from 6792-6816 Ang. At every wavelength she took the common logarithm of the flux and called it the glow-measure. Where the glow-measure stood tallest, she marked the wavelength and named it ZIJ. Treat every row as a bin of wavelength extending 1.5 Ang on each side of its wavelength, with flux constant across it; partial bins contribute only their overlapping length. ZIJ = 6805 Ang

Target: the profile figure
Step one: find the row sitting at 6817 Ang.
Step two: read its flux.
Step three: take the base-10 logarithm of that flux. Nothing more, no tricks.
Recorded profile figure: 1.41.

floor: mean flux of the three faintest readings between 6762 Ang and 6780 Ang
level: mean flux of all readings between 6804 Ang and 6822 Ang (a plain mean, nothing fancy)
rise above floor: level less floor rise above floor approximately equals 0.6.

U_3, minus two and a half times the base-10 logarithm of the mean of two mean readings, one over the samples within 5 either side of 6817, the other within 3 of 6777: -3.53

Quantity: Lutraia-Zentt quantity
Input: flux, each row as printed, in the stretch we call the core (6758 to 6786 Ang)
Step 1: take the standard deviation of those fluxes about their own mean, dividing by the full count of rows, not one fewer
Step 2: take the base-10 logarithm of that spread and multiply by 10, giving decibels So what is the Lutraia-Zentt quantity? -2.3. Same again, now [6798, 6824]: -1.7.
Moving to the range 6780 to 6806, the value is -1.5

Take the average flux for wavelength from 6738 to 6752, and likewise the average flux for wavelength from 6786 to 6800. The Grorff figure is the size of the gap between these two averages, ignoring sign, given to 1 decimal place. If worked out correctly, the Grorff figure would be 0.1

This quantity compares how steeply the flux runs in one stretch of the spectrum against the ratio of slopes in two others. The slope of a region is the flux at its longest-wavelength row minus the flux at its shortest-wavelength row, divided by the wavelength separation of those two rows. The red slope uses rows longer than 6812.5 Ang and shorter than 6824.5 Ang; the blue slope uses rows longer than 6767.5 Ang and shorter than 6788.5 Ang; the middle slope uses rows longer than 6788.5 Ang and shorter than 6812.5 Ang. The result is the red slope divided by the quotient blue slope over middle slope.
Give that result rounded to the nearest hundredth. -0.11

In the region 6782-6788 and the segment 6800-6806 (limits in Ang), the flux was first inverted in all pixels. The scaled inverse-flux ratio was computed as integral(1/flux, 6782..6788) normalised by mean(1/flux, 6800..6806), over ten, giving 0.607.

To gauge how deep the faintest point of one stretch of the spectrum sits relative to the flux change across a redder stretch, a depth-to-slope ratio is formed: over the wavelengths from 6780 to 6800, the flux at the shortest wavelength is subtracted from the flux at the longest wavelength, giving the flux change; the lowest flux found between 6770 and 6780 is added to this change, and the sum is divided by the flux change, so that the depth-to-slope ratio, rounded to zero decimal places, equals 27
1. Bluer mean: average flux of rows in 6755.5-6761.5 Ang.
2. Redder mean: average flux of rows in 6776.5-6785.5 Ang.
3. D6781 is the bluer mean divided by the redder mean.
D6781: 1.055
